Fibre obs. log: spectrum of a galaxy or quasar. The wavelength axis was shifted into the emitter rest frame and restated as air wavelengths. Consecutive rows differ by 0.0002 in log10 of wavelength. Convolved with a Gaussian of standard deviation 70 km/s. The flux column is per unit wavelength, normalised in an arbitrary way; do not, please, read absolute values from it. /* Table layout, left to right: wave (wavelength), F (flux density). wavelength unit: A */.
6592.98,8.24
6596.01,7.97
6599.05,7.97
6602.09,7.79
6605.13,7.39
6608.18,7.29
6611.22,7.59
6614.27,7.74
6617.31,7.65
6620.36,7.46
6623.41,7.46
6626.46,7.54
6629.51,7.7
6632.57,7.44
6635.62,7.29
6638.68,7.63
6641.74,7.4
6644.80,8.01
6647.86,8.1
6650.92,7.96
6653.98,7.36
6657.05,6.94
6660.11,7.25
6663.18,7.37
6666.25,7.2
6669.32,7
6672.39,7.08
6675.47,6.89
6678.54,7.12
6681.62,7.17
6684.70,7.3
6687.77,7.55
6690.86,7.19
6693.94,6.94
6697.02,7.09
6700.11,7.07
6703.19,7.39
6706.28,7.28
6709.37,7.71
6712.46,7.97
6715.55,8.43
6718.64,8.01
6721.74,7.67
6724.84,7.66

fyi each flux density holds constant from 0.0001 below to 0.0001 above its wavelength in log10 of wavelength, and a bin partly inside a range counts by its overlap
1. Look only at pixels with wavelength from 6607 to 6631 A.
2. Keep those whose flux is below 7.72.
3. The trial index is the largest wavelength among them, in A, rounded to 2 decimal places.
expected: 6629.51 A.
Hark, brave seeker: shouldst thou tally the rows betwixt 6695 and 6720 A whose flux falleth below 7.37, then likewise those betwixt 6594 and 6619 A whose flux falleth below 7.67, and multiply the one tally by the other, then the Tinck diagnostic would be 12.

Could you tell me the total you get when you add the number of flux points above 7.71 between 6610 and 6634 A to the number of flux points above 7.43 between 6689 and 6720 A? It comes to 5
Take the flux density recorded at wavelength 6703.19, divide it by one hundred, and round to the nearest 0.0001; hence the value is 0.0739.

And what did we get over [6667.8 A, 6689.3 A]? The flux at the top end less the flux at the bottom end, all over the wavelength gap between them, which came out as 0.030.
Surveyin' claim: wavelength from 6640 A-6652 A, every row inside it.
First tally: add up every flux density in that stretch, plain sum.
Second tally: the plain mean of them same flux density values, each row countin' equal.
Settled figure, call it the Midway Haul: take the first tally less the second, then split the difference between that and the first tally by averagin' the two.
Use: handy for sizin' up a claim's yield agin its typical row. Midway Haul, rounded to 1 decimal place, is 27.5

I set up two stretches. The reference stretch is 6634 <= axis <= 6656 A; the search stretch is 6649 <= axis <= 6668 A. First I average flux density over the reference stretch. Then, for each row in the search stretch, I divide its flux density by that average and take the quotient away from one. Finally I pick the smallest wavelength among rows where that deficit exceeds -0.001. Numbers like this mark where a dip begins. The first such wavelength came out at 6653.98 A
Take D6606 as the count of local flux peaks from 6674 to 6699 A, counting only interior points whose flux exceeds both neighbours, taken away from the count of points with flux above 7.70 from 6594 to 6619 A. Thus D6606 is 3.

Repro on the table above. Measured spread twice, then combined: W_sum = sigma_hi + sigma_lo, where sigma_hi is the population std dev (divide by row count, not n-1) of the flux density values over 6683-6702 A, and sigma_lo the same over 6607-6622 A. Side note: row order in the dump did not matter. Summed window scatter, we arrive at 0.35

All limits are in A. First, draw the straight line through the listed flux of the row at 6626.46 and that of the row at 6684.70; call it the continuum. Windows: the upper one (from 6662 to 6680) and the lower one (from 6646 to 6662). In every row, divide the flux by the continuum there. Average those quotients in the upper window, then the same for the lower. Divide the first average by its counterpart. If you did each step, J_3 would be 0.95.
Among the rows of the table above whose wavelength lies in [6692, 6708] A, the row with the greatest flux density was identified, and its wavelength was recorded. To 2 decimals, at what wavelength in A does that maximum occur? 6703.19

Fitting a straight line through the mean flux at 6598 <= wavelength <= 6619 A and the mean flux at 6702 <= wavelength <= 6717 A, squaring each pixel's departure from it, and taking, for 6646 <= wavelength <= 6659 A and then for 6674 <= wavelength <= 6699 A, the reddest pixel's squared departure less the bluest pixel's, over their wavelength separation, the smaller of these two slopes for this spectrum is -0.012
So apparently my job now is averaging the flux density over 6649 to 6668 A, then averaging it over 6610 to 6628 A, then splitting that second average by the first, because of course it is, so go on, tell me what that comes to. 1.03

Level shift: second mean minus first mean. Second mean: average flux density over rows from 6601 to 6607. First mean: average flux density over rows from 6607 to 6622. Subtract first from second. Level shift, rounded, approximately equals 0.0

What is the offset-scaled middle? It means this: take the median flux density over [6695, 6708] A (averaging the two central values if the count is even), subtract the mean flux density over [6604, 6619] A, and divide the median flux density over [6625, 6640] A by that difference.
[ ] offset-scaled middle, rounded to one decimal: -21.7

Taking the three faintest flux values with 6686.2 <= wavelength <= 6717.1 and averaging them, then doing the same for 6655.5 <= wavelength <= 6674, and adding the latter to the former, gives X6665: 14.0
